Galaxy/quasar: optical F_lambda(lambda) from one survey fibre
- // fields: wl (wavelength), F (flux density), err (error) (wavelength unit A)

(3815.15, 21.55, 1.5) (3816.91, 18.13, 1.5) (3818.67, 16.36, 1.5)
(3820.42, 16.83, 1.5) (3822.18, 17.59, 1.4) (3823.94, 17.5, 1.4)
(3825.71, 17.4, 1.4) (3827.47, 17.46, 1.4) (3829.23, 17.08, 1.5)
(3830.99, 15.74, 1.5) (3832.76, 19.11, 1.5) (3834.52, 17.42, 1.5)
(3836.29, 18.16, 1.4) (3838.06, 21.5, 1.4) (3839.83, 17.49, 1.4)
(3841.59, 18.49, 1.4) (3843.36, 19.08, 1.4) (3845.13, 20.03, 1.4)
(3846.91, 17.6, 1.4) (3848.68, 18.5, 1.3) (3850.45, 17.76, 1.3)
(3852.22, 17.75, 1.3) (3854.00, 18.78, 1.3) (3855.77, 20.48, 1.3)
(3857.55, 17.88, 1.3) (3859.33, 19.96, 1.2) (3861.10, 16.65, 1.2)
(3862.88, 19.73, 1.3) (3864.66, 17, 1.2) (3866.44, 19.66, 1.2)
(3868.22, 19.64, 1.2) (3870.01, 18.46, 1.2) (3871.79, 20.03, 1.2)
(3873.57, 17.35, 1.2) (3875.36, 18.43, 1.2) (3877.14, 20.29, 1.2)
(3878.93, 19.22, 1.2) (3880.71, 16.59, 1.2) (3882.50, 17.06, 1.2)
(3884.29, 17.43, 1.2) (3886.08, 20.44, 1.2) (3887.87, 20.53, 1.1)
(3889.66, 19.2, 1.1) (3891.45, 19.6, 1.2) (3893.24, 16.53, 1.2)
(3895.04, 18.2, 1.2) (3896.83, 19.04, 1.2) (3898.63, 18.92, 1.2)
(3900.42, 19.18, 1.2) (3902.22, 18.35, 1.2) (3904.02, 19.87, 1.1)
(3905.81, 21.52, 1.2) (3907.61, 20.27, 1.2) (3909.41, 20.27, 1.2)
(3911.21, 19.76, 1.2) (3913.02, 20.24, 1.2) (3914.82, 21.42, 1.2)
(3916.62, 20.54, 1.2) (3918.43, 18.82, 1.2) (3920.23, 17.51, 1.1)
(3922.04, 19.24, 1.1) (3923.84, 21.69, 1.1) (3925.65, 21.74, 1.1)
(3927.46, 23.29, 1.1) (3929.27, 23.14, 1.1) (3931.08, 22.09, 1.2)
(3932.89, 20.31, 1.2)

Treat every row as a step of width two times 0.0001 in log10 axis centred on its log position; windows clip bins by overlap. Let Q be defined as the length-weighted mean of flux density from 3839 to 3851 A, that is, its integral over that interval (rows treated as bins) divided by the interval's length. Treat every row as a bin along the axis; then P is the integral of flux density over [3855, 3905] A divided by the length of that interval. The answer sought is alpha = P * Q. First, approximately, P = 18.8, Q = 18.5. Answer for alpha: 346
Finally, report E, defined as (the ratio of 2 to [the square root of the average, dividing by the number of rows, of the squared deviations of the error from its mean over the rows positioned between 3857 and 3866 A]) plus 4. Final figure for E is 45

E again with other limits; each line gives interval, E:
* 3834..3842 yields 54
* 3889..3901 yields 61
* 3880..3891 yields 46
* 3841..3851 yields 46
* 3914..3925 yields 44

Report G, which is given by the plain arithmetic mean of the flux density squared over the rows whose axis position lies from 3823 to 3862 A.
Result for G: 335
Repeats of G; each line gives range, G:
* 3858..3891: 354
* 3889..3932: 403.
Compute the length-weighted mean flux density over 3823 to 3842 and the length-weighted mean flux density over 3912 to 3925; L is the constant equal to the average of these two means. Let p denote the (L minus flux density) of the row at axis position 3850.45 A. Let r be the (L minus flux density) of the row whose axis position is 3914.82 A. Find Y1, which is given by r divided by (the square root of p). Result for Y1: -2.3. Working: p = 1.2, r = -2.48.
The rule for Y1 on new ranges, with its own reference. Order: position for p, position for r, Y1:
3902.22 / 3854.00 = 0.2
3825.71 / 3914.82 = -2.0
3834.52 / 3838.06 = -2.1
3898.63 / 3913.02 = -9.4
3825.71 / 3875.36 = 0.4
